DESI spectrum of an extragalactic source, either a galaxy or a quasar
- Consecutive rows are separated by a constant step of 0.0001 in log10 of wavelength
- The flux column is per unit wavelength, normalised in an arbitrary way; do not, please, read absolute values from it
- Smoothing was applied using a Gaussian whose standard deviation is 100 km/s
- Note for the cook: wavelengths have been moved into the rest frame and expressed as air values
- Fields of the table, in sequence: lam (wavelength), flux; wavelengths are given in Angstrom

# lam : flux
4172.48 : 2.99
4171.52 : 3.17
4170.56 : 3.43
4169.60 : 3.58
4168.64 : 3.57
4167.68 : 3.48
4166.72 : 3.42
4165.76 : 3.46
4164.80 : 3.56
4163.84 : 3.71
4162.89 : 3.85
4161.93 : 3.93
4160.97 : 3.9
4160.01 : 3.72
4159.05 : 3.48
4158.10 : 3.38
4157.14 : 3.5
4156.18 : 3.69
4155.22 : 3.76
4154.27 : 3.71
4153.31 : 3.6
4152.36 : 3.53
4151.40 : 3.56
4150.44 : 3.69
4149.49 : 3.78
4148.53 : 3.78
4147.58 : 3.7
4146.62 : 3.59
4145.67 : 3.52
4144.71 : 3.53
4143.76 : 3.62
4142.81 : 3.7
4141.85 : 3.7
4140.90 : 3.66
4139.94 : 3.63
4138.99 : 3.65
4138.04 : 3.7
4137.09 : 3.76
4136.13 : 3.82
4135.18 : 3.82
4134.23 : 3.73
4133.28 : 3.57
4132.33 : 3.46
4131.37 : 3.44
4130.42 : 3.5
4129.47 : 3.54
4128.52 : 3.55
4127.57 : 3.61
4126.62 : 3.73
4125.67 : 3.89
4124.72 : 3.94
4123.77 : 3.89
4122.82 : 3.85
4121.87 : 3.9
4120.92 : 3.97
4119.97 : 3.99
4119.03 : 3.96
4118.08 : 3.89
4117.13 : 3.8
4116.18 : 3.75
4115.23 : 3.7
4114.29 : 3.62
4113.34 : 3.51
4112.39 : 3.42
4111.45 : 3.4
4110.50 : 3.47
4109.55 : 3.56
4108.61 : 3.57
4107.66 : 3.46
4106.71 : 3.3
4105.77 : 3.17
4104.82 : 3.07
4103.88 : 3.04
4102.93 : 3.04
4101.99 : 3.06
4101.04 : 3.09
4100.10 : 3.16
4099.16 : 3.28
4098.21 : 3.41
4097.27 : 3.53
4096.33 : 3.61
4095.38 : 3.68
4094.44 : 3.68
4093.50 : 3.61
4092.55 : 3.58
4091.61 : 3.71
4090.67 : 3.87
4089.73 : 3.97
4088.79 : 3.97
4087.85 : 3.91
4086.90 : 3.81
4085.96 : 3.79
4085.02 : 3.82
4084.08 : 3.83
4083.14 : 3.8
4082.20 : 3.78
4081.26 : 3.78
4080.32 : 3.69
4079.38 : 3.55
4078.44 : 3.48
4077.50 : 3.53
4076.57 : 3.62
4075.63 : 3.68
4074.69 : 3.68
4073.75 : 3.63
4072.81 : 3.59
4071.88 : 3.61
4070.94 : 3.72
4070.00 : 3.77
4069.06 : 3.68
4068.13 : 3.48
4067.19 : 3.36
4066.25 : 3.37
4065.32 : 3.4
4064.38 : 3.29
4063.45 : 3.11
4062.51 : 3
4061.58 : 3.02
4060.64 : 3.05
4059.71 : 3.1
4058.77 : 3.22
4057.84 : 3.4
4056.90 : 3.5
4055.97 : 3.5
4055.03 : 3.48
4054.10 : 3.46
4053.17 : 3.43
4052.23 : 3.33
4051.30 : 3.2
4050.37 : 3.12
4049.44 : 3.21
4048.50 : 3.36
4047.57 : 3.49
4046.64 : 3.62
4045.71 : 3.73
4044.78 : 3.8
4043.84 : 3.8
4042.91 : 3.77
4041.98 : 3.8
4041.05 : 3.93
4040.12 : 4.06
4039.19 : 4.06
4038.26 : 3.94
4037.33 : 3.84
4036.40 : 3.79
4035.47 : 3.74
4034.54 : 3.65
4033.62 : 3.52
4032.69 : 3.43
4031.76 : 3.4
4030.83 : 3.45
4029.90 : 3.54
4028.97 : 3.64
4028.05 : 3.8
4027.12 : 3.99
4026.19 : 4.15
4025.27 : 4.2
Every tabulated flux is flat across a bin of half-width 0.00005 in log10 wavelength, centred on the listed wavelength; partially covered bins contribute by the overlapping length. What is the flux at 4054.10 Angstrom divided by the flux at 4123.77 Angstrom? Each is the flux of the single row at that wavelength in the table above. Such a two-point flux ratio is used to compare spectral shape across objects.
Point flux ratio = 0.89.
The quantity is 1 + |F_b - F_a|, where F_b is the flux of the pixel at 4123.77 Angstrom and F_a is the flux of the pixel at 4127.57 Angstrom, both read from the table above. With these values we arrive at 1.28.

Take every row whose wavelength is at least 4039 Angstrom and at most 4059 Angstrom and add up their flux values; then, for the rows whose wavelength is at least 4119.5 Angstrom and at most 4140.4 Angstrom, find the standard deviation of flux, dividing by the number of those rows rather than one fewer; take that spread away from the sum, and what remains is 78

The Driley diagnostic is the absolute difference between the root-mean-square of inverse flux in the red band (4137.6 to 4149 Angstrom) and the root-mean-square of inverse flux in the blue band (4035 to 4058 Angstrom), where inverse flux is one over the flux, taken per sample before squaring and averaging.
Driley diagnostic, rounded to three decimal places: 0.005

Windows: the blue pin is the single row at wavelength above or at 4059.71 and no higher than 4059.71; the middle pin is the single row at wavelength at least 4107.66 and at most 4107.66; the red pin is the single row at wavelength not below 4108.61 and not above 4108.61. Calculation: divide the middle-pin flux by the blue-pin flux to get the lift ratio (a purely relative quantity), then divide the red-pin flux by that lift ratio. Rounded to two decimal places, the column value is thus 3.20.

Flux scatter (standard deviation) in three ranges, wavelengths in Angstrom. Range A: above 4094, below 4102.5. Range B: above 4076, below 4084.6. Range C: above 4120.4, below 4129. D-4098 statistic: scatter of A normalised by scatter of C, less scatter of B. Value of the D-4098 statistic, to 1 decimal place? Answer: 1.5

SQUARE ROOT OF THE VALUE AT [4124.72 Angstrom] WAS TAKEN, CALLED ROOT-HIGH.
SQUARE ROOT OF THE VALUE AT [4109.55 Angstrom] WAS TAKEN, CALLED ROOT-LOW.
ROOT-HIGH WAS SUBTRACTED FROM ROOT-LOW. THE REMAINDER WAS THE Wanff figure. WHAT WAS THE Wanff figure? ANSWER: -0.10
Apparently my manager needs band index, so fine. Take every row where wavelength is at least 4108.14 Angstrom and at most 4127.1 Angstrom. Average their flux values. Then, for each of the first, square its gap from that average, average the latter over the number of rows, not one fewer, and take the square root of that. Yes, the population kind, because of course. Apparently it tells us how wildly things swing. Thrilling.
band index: 0.19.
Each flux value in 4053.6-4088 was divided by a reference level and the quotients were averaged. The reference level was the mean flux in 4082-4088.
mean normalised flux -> 0.92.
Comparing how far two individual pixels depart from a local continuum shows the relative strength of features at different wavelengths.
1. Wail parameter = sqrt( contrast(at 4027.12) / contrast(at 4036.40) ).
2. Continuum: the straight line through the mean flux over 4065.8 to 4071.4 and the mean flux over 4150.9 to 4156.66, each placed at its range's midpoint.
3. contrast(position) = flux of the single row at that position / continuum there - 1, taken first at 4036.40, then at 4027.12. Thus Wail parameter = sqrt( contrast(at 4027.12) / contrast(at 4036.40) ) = 1.3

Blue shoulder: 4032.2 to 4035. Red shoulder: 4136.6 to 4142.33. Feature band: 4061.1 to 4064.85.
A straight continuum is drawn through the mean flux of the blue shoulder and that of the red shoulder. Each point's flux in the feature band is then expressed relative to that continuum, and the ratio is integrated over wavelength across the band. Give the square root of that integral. 1.80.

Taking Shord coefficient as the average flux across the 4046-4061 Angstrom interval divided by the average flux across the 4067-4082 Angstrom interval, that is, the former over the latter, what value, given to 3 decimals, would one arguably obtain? 0.924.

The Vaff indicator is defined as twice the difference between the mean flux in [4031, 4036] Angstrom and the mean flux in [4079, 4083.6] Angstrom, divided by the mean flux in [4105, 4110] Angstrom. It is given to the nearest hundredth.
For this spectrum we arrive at -0.10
